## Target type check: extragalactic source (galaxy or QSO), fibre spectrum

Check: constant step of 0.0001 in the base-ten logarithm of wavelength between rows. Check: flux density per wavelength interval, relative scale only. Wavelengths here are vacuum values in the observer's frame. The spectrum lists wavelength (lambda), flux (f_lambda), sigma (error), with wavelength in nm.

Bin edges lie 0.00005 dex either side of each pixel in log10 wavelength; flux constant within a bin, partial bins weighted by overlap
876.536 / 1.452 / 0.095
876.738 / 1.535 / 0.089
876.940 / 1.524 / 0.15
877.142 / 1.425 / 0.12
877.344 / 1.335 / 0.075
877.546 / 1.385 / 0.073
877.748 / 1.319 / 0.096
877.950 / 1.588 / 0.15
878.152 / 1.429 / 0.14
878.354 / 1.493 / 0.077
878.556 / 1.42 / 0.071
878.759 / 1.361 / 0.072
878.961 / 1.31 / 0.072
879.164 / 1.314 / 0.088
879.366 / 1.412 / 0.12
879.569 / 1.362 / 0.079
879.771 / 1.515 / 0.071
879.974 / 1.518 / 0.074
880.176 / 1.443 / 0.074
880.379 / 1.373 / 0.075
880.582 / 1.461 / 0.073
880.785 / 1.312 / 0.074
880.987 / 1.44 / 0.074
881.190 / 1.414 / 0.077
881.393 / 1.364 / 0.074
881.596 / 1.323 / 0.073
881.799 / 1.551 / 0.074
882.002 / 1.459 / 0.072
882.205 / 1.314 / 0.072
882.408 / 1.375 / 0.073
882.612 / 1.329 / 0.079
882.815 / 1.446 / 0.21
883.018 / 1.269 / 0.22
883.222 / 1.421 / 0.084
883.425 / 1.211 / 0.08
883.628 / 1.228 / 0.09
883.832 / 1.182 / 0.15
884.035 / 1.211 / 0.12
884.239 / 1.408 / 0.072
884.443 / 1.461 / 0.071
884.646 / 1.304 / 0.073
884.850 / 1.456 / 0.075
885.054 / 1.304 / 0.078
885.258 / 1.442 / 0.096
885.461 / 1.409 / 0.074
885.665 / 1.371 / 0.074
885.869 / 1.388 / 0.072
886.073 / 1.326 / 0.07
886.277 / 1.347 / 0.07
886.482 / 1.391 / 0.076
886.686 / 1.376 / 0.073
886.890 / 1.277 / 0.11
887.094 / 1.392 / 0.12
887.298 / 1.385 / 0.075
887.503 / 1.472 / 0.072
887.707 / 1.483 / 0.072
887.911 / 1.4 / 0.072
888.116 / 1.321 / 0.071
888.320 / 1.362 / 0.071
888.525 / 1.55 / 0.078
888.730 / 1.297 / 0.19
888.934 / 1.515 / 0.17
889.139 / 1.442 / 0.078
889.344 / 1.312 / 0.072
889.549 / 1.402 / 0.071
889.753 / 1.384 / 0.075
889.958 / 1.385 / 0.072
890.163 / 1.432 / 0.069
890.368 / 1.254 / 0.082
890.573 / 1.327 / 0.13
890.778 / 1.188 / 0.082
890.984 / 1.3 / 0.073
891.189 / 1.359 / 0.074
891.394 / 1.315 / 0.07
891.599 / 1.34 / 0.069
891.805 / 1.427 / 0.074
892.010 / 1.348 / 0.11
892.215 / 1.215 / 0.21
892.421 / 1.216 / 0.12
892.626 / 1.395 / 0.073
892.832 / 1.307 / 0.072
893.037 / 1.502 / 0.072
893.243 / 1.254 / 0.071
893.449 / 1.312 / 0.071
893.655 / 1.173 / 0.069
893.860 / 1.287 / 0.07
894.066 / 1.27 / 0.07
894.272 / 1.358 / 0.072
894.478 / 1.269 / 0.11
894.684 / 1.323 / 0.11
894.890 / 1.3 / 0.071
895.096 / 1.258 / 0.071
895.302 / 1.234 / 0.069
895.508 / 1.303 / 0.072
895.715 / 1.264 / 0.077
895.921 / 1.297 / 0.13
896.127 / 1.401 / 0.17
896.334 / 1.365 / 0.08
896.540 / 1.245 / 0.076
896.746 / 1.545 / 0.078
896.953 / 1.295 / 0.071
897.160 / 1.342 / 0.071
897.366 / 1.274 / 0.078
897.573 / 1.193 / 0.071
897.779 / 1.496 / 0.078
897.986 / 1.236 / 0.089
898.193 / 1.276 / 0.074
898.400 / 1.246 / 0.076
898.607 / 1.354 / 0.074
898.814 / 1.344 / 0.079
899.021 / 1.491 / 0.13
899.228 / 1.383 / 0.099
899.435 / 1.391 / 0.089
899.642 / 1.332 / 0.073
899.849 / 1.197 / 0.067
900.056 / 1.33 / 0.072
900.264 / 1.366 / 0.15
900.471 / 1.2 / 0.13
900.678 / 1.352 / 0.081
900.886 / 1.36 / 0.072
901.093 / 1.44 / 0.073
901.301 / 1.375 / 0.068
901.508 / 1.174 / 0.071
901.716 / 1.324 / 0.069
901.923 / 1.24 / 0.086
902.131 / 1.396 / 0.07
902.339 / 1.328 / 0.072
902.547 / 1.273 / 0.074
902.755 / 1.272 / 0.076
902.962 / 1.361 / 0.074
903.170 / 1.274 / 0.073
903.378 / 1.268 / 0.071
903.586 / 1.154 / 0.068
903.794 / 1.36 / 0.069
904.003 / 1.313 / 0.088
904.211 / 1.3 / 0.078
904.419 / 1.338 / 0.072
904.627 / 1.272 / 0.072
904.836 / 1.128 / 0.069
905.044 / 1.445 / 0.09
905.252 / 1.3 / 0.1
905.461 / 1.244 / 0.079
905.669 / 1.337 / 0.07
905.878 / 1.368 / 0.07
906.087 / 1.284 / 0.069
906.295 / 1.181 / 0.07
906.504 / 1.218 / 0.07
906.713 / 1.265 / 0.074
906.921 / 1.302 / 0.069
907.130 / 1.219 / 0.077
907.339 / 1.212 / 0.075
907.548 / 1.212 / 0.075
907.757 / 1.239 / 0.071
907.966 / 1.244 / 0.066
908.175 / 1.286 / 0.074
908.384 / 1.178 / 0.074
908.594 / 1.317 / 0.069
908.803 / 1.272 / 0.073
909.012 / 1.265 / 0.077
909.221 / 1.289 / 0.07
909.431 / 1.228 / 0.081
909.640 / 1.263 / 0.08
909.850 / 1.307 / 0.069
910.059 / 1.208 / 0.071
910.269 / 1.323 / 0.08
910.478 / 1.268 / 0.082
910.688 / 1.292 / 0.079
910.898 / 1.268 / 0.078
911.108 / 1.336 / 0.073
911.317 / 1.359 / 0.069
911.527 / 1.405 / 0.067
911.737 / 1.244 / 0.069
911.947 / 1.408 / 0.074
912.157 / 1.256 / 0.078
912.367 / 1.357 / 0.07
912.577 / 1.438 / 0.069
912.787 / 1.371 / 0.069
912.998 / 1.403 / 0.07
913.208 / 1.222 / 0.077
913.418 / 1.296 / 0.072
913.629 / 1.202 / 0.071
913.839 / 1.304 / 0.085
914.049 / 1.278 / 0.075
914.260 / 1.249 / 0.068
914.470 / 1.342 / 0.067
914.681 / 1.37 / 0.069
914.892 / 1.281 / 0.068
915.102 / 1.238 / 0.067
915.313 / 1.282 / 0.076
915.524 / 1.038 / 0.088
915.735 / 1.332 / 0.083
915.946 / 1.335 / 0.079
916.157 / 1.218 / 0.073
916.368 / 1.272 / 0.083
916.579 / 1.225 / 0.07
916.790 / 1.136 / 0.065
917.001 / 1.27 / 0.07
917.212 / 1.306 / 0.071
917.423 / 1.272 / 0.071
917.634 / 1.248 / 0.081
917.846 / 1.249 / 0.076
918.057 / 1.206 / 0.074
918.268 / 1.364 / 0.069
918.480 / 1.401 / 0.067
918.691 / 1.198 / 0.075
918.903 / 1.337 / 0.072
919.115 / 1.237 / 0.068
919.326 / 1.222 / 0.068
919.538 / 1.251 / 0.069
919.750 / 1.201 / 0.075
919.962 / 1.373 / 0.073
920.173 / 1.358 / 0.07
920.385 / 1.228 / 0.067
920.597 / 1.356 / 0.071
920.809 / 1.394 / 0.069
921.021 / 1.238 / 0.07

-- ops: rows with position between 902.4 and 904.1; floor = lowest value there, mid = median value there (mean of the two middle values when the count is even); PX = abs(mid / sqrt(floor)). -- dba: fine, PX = 1.19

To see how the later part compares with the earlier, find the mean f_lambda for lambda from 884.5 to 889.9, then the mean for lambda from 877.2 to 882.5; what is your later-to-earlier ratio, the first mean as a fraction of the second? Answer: 0.987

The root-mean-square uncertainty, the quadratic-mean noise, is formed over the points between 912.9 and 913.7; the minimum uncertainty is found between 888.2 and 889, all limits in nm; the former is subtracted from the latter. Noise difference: -0.0015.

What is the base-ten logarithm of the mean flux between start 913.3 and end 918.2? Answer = 0.100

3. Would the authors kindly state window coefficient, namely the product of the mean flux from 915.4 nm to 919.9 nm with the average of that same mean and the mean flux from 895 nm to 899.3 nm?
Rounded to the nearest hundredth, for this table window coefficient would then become 1.62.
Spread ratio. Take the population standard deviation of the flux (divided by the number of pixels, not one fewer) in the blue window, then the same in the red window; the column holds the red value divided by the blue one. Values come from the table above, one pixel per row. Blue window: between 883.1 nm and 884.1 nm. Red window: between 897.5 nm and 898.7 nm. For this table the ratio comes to 1.16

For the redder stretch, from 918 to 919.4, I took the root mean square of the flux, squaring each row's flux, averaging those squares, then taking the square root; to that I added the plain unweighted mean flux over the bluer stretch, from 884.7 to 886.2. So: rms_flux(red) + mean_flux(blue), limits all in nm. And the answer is 2.67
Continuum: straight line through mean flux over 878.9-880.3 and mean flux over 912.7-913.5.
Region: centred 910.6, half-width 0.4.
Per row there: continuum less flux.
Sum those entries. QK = 0.17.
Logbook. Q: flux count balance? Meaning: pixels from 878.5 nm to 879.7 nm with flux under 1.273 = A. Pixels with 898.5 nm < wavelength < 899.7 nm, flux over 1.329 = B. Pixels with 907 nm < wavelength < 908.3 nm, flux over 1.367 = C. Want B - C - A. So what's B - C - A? 6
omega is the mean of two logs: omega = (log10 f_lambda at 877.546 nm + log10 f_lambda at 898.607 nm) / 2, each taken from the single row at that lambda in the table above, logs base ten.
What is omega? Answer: 0.137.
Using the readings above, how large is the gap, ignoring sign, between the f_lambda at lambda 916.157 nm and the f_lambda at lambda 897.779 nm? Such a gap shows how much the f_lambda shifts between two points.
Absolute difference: 0.278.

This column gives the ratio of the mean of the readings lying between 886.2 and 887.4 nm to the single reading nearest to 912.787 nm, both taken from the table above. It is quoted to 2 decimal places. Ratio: 0.99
